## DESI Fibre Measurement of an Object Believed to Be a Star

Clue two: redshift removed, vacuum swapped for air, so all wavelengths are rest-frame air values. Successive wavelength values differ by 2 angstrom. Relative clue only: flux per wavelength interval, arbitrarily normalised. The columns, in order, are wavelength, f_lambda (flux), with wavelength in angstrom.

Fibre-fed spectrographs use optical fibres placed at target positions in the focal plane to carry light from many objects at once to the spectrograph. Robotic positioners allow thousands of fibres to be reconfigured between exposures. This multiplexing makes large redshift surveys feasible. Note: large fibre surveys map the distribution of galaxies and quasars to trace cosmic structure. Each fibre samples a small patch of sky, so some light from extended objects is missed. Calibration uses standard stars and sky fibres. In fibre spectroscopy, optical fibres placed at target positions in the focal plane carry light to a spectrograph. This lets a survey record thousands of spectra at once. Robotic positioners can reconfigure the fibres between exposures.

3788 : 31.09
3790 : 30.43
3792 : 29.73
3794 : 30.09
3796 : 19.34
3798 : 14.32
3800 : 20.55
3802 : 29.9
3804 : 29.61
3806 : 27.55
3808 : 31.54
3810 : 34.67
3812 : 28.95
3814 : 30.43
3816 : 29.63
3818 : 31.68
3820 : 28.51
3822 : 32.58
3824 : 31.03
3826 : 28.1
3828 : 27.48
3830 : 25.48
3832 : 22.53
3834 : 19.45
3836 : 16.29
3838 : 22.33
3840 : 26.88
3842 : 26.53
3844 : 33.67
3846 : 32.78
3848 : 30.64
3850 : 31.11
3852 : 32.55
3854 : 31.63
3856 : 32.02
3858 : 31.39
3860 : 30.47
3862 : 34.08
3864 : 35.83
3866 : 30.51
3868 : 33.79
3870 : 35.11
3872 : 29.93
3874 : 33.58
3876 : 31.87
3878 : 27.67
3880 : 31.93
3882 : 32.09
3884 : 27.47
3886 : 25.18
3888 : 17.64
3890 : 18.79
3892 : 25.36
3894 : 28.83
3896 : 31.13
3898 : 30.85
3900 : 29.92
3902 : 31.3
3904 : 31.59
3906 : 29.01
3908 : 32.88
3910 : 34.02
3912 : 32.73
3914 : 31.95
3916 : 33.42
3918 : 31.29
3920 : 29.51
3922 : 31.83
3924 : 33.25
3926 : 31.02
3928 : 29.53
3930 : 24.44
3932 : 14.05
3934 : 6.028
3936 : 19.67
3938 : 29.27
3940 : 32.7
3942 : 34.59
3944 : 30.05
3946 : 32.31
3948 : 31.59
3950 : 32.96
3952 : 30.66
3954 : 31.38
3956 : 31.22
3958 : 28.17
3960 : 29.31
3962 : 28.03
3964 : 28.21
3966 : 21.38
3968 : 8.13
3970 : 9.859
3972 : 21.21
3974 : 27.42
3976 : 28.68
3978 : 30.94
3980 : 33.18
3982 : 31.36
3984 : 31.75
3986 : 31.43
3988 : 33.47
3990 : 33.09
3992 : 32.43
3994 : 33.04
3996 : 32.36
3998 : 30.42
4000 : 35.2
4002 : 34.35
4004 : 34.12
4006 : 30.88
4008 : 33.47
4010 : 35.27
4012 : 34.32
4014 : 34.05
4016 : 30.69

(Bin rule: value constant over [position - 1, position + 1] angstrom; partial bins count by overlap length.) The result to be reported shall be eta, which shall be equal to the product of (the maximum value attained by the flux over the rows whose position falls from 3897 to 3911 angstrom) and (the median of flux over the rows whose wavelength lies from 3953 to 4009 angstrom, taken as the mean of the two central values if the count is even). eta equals 1064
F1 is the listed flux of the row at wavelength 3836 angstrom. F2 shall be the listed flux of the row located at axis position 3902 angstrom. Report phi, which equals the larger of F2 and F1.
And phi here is 31.3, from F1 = 16.29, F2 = 31.3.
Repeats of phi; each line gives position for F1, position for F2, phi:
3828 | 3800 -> 27.5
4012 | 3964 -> 34.3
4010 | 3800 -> 35.3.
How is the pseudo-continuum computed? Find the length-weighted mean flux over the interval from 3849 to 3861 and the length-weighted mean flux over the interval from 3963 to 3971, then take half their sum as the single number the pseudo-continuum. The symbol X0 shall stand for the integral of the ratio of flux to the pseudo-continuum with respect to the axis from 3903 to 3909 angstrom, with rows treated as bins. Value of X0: 7.7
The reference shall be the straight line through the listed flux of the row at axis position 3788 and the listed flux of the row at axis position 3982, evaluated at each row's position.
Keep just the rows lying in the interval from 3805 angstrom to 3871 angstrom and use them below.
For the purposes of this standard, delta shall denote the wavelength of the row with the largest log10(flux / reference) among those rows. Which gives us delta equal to 3864 angstrom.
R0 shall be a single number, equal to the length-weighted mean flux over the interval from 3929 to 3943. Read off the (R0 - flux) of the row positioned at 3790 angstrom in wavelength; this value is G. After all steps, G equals -7.5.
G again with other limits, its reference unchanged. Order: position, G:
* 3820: -5.5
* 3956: -8.3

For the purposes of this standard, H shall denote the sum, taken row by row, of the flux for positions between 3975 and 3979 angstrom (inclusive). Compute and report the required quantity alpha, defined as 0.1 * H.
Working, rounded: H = 60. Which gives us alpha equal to 5.96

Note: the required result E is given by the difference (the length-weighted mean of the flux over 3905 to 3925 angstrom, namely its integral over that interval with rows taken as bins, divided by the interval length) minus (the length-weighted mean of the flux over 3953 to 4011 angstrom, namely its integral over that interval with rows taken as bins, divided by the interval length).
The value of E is 3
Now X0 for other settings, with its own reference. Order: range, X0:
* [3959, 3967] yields 8.8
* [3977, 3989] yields 15.9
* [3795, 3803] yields 6.9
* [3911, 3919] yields 10.7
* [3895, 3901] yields 7.6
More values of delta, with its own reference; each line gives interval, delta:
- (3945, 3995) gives 3988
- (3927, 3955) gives 3942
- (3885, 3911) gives 3910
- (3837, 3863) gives 3862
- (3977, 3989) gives 3988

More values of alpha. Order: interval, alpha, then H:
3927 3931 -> 5.40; 54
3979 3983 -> 6.45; 65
